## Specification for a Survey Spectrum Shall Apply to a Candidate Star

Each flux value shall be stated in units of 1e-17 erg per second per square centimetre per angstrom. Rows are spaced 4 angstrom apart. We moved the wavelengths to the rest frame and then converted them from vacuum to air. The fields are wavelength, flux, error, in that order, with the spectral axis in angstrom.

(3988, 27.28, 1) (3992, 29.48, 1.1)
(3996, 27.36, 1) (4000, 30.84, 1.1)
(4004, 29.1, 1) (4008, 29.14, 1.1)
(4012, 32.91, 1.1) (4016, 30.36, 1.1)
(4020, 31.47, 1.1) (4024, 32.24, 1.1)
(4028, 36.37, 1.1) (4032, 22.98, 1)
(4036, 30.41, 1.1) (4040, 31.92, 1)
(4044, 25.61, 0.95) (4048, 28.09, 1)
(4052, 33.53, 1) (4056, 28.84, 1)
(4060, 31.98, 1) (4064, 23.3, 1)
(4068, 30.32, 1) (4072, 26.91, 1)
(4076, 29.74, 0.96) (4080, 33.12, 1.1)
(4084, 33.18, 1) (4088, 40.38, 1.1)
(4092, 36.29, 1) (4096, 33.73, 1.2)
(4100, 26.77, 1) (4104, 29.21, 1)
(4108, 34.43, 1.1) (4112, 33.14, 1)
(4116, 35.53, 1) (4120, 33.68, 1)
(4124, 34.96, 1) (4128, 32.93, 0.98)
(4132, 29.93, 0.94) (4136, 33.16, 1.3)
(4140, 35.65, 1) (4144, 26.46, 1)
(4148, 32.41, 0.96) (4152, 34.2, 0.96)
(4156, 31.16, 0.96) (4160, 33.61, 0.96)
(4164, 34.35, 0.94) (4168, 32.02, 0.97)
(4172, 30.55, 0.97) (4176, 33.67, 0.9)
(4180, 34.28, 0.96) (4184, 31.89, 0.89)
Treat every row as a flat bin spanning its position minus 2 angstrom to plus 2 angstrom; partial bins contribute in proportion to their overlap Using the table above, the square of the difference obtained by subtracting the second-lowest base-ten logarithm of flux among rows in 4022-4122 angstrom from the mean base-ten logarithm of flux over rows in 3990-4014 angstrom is 0.011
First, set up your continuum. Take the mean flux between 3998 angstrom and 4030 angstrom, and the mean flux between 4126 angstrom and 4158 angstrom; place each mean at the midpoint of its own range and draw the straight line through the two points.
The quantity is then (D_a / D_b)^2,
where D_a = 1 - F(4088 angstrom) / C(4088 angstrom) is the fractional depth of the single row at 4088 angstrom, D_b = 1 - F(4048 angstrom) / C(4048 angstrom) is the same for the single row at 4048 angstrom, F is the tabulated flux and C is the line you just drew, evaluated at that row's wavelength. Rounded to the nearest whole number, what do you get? 6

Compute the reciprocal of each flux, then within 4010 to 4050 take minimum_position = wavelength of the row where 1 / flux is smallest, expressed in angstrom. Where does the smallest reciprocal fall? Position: 4028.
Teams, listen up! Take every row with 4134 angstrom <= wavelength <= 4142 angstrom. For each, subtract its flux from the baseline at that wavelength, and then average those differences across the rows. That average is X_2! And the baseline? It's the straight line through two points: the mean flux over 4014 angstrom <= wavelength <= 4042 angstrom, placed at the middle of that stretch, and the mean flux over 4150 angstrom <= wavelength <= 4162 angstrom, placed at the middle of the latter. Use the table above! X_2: -1.7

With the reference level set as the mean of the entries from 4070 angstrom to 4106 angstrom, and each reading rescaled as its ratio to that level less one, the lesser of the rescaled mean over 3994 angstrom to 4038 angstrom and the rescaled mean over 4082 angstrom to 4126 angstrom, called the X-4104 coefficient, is -0.058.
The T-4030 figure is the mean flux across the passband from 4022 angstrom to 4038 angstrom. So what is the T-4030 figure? 30.5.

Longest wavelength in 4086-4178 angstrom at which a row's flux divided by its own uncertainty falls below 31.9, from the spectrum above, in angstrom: 4172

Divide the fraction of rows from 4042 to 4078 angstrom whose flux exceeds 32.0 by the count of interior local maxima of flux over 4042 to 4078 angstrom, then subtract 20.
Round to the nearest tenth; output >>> -20.0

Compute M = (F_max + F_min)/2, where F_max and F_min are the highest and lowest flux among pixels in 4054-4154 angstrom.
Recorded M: 31.8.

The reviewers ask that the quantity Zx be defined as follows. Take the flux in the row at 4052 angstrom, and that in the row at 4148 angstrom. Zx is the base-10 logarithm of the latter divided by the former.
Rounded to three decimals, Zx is -0.015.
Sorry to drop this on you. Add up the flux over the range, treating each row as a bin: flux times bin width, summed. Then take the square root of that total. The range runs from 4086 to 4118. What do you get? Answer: 32.8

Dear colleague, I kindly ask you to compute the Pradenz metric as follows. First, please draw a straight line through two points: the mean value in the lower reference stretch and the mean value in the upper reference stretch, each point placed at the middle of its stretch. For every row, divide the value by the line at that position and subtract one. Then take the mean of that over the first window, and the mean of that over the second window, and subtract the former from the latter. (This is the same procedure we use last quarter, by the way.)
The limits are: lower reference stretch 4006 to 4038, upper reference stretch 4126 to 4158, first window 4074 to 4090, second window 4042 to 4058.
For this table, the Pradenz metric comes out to -0.15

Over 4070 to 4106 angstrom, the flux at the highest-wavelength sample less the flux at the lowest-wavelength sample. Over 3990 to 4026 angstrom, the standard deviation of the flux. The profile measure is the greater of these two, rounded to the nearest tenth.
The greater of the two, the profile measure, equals 2.3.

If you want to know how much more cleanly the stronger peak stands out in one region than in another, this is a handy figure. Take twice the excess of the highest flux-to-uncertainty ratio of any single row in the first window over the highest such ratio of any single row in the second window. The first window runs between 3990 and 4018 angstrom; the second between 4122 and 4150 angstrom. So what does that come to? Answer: -11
